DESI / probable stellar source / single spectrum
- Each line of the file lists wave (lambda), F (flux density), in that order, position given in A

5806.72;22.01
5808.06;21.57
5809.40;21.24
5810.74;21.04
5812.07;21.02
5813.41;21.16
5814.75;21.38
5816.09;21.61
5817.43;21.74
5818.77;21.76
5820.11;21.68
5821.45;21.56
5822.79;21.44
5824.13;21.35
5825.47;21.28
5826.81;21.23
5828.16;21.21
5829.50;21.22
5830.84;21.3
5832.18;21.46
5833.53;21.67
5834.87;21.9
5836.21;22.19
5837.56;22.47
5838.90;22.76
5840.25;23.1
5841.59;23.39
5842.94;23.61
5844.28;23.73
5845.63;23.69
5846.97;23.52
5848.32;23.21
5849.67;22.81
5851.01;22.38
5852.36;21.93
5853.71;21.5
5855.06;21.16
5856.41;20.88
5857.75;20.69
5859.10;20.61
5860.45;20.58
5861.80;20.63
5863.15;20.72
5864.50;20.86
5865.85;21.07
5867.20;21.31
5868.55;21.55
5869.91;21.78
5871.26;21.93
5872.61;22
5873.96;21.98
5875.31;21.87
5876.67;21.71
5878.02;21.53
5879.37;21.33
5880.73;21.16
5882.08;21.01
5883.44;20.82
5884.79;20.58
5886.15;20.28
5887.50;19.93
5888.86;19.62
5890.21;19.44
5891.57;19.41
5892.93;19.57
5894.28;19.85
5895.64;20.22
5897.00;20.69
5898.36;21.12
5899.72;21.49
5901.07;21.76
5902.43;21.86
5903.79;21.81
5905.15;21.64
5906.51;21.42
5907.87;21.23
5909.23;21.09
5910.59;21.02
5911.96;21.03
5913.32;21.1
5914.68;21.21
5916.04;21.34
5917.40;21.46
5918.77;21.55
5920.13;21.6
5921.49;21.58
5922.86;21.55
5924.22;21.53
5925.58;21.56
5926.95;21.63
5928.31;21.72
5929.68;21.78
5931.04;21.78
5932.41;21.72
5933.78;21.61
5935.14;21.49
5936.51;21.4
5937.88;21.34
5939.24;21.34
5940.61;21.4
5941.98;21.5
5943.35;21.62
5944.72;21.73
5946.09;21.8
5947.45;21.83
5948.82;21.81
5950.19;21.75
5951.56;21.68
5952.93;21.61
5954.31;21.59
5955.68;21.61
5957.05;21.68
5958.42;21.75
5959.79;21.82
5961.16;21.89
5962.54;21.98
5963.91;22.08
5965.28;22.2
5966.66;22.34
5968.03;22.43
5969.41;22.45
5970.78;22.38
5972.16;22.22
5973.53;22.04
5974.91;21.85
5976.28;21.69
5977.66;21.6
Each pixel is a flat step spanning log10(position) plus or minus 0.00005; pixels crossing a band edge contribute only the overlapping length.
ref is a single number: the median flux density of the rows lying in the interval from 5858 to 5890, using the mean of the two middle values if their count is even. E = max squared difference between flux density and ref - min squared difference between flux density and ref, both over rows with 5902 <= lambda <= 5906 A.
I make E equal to 0.30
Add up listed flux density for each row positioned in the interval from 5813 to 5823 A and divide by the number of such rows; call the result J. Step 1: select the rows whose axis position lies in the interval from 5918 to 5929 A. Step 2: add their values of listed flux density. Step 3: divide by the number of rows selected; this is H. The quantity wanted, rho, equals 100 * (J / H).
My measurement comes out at 100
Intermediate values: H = 21.6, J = 21.5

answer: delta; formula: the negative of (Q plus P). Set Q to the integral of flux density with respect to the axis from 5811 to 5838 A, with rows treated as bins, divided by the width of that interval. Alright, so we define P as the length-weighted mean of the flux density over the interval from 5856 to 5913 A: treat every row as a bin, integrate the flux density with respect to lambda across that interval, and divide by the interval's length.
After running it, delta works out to -42.5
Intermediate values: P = 21.0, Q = 21.5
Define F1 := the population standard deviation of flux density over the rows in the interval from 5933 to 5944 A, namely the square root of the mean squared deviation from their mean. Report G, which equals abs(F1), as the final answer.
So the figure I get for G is 0.10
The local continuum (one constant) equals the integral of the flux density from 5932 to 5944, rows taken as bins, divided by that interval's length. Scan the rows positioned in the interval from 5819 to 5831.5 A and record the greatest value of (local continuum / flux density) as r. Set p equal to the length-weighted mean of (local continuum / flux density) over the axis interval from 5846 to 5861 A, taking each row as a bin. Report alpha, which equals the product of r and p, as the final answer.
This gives 1.00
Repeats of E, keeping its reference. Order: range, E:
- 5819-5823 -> 0.24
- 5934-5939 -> 0.10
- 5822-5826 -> 0.09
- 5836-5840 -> 1.60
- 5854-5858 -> 0.14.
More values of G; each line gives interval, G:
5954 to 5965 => 0.16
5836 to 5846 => 0.55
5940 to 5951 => 0.15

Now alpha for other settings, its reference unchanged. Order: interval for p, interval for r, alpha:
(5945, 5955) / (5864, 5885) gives 1.03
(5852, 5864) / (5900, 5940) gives 1.05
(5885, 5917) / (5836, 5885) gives 1.08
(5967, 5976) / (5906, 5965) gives 0.99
